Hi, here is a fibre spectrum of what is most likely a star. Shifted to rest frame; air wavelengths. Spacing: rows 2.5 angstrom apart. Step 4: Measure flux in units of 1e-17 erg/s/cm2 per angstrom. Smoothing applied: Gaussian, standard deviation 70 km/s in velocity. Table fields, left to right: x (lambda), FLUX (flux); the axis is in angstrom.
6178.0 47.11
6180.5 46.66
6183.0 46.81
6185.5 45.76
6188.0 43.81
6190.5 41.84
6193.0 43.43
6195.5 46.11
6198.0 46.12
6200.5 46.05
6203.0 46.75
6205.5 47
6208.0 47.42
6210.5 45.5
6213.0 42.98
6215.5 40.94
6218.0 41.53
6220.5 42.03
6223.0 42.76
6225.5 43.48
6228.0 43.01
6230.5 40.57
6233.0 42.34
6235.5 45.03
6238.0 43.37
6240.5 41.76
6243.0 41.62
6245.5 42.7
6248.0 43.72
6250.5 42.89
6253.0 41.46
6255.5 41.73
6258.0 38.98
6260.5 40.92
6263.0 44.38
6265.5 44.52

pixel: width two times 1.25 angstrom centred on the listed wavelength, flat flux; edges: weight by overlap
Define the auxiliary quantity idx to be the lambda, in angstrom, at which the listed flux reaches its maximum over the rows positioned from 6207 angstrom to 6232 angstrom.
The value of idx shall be 6208.0 angstrom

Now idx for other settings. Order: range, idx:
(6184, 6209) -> 6208.0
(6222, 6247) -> 6235.5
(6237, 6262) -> 6248.0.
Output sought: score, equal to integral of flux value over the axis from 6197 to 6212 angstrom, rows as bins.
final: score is 696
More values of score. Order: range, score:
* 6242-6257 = 635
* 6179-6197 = 809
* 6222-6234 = 509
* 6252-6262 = 408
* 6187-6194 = 301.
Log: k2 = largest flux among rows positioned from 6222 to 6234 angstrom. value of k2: 43.48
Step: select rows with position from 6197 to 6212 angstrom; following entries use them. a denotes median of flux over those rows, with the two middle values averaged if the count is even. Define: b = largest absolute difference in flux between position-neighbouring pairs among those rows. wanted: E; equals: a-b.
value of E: 44.5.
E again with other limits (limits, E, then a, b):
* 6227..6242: 40.0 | 42.7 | 2.7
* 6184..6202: 43.1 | 45.8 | 2.7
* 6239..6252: 41.6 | 42.7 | 1.1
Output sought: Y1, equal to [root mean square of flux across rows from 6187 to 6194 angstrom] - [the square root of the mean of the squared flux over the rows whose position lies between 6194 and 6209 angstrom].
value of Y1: -3.5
